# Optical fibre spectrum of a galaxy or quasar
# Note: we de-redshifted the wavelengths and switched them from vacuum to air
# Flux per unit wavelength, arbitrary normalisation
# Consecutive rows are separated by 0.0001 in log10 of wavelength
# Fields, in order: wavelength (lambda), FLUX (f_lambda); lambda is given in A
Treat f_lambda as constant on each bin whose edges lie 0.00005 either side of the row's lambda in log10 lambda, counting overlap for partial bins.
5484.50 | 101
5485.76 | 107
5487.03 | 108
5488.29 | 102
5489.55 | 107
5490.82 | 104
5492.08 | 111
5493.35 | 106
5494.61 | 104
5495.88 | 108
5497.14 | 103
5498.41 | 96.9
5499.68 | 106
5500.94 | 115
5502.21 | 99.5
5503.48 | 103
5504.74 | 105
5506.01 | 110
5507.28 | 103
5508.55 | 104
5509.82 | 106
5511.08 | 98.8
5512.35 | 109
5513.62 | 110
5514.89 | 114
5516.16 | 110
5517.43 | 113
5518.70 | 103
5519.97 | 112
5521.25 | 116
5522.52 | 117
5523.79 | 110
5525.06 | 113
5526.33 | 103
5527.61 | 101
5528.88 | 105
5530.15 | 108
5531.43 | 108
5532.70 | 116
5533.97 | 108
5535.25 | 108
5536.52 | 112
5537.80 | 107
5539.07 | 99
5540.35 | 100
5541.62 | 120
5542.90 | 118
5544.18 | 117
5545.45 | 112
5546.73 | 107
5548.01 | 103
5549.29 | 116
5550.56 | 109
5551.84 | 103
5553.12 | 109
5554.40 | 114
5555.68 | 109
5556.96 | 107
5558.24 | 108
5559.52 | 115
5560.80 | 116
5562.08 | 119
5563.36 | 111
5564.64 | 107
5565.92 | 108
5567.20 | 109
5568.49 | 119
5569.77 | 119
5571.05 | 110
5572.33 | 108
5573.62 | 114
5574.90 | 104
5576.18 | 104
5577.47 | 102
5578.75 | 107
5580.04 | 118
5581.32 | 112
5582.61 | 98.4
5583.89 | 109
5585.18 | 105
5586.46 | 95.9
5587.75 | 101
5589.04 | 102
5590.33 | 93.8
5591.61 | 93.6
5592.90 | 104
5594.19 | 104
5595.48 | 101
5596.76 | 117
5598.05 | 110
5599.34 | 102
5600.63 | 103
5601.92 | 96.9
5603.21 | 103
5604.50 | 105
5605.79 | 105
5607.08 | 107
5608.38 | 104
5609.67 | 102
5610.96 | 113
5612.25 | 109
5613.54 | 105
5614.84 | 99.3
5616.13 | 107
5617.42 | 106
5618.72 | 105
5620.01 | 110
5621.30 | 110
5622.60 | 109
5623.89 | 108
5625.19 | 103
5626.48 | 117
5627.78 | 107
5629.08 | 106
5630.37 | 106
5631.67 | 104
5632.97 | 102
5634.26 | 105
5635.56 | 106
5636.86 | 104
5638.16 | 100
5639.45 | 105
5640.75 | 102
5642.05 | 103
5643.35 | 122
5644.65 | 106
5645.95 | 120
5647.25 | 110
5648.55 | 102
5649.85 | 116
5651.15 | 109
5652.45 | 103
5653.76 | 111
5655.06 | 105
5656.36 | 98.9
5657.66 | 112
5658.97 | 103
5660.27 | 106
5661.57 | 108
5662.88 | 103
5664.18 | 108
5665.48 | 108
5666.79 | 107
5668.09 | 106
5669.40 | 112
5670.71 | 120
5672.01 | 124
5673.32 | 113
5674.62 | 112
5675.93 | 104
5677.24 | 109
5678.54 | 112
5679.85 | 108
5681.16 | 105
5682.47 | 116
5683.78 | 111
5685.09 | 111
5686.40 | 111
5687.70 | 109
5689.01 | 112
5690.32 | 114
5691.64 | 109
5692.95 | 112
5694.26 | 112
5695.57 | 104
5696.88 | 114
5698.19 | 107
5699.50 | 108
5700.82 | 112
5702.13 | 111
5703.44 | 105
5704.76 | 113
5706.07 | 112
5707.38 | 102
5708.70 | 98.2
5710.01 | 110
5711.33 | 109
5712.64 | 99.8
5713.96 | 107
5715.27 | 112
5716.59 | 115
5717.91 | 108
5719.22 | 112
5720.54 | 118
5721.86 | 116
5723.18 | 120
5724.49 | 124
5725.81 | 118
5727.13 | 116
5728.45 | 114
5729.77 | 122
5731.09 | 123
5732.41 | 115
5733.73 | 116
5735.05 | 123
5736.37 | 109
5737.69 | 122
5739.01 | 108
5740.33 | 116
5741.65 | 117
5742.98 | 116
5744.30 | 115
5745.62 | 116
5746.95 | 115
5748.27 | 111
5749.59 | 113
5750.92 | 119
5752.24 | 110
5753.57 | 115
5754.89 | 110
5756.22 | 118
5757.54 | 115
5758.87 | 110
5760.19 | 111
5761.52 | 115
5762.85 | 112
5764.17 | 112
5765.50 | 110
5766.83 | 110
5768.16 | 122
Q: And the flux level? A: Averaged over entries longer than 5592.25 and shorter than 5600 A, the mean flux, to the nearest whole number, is 106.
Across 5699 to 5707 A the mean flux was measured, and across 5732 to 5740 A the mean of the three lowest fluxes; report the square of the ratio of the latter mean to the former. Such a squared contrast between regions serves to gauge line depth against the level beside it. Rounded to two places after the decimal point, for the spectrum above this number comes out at 1.01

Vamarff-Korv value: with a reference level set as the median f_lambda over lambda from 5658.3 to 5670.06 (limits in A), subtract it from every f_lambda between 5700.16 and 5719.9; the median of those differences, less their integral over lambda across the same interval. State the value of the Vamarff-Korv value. -25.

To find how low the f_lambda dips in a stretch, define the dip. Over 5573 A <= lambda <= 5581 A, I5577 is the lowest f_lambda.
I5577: 102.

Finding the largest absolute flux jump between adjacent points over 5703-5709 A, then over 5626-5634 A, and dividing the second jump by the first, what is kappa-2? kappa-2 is 1.0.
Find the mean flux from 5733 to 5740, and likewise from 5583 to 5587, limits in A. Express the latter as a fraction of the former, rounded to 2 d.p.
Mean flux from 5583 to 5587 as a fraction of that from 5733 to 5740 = 0.89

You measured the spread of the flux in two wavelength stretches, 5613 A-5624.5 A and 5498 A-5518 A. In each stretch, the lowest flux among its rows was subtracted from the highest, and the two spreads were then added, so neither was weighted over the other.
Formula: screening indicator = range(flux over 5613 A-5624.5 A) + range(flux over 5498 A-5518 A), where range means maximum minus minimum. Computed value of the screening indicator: 29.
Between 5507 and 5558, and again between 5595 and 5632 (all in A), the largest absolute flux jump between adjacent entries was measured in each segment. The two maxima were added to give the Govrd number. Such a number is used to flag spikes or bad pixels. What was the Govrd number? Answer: 36.0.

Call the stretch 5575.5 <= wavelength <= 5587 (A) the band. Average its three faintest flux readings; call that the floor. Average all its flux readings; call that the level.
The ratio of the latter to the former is 1.07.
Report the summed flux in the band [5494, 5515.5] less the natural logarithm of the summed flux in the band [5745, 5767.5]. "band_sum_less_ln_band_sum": 1788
